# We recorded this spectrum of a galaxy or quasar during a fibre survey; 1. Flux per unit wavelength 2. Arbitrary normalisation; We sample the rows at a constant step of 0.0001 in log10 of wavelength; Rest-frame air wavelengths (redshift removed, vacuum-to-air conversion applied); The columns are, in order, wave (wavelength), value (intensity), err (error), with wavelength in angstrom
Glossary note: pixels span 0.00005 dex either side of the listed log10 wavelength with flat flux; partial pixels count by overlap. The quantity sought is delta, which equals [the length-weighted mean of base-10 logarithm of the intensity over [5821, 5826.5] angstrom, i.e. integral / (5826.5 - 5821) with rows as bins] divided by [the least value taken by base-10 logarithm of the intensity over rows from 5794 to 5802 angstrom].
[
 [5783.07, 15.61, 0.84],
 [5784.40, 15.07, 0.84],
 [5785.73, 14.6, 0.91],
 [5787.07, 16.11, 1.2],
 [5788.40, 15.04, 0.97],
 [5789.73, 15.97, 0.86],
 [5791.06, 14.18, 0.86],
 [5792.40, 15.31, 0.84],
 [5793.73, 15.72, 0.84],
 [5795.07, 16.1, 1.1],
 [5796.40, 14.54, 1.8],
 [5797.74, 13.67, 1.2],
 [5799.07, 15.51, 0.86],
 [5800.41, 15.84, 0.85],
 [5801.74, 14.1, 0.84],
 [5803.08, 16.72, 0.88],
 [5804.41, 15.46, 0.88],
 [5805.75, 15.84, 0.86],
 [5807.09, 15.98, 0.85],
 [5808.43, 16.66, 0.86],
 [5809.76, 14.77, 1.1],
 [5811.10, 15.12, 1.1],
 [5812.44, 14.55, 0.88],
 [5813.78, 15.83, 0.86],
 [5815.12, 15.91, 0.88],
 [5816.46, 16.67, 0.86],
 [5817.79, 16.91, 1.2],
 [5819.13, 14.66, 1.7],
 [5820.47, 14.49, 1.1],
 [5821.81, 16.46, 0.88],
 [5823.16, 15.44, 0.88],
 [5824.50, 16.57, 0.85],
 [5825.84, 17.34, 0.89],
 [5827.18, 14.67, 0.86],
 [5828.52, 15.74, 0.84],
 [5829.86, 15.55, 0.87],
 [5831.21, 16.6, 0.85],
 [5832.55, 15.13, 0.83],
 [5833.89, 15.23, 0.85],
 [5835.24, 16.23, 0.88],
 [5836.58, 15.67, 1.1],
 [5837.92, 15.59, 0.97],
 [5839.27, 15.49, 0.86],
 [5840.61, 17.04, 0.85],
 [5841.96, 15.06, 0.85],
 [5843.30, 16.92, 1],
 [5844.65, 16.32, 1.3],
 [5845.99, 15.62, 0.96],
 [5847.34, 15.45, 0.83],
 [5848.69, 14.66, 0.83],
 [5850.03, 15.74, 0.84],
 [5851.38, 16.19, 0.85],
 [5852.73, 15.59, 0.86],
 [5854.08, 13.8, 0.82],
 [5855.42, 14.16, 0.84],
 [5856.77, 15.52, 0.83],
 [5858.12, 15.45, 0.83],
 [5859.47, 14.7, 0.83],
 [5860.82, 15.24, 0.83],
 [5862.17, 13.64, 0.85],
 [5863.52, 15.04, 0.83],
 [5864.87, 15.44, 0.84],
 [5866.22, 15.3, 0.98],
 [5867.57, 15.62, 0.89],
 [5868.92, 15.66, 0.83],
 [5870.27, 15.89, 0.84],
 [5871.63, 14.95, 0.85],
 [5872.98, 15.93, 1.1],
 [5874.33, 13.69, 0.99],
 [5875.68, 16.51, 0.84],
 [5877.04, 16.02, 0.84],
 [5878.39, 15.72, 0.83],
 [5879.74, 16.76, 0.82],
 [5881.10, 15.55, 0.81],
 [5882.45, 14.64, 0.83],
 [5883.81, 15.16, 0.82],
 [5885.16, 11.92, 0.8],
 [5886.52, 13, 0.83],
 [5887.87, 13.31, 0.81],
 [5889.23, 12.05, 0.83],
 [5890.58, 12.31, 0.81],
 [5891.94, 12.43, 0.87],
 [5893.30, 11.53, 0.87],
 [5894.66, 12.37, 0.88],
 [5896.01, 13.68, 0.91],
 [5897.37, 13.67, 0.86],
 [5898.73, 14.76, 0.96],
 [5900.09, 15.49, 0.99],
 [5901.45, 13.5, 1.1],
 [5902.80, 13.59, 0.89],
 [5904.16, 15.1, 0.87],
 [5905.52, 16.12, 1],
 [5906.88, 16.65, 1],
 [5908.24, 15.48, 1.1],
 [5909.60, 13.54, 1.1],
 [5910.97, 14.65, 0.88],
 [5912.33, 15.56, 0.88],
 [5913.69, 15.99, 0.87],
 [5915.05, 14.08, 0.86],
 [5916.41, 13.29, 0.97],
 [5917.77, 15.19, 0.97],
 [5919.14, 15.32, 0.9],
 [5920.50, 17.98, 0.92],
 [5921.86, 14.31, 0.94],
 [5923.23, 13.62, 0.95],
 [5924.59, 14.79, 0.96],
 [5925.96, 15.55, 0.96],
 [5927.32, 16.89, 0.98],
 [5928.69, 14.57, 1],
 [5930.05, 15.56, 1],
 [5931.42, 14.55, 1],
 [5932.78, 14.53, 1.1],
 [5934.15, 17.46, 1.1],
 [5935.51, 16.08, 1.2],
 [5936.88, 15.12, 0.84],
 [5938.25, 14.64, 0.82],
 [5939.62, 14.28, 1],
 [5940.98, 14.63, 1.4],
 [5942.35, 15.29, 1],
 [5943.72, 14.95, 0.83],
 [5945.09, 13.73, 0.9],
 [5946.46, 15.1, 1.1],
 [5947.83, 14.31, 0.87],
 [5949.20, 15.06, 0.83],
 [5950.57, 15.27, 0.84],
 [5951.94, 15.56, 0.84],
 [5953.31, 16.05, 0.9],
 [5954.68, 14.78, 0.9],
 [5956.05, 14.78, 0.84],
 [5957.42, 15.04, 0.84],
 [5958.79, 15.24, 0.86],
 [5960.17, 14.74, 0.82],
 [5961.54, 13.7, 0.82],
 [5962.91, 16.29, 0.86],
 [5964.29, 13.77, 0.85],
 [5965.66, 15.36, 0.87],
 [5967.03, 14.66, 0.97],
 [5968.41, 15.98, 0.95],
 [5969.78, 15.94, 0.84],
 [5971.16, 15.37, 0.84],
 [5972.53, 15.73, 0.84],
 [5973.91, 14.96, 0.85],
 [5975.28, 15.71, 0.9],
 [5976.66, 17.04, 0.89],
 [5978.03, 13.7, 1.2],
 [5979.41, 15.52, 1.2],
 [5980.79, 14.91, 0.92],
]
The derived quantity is 1.07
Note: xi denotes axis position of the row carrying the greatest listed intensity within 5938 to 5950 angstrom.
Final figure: 5942.35 angstrom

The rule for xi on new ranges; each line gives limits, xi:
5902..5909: 5906.88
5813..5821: 5817.79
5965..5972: 5968.41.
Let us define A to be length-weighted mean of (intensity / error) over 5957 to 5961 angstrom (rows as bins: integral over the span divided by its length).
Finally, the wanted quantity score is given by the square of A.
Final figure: 317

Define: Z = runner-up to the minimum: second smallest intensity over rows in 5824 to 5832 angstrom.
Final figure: 15.55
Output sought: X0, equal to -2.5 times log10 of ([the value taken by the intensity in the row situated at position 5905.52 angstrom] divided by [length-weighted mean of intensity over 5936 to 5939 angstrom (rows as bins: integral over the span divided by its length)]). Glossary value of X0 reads -0.09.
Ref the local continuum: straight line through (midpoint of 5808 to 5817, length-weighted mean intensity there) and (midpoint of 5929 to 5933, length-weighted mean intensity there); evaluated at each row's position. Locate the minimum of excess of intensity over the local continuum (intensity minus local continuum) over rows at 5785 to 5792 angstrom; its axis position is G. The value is 5791.06 angstrom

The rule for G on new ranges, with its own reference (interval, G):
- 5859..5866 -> 5862.17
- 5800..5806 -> 5801.74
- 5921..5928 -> 5923.23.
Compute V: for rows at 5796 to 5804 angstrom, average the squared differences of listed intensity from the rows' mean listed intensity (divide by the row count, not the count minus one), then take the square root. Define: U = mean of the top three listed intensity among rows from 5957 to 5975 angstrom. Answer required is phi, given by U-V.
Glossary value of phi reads 15.01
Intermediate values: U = 16.1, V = 1.056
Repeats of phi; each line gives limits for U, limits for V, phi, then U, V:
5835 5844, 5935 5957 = 16.13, 16.7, 0.599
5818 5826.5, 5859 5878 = 15.99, 16.8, 0.795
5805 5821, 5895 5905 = 15.97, 16.7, 0.773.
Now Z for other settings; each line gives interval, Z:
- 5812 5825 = 14.55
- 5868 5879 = 14.95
